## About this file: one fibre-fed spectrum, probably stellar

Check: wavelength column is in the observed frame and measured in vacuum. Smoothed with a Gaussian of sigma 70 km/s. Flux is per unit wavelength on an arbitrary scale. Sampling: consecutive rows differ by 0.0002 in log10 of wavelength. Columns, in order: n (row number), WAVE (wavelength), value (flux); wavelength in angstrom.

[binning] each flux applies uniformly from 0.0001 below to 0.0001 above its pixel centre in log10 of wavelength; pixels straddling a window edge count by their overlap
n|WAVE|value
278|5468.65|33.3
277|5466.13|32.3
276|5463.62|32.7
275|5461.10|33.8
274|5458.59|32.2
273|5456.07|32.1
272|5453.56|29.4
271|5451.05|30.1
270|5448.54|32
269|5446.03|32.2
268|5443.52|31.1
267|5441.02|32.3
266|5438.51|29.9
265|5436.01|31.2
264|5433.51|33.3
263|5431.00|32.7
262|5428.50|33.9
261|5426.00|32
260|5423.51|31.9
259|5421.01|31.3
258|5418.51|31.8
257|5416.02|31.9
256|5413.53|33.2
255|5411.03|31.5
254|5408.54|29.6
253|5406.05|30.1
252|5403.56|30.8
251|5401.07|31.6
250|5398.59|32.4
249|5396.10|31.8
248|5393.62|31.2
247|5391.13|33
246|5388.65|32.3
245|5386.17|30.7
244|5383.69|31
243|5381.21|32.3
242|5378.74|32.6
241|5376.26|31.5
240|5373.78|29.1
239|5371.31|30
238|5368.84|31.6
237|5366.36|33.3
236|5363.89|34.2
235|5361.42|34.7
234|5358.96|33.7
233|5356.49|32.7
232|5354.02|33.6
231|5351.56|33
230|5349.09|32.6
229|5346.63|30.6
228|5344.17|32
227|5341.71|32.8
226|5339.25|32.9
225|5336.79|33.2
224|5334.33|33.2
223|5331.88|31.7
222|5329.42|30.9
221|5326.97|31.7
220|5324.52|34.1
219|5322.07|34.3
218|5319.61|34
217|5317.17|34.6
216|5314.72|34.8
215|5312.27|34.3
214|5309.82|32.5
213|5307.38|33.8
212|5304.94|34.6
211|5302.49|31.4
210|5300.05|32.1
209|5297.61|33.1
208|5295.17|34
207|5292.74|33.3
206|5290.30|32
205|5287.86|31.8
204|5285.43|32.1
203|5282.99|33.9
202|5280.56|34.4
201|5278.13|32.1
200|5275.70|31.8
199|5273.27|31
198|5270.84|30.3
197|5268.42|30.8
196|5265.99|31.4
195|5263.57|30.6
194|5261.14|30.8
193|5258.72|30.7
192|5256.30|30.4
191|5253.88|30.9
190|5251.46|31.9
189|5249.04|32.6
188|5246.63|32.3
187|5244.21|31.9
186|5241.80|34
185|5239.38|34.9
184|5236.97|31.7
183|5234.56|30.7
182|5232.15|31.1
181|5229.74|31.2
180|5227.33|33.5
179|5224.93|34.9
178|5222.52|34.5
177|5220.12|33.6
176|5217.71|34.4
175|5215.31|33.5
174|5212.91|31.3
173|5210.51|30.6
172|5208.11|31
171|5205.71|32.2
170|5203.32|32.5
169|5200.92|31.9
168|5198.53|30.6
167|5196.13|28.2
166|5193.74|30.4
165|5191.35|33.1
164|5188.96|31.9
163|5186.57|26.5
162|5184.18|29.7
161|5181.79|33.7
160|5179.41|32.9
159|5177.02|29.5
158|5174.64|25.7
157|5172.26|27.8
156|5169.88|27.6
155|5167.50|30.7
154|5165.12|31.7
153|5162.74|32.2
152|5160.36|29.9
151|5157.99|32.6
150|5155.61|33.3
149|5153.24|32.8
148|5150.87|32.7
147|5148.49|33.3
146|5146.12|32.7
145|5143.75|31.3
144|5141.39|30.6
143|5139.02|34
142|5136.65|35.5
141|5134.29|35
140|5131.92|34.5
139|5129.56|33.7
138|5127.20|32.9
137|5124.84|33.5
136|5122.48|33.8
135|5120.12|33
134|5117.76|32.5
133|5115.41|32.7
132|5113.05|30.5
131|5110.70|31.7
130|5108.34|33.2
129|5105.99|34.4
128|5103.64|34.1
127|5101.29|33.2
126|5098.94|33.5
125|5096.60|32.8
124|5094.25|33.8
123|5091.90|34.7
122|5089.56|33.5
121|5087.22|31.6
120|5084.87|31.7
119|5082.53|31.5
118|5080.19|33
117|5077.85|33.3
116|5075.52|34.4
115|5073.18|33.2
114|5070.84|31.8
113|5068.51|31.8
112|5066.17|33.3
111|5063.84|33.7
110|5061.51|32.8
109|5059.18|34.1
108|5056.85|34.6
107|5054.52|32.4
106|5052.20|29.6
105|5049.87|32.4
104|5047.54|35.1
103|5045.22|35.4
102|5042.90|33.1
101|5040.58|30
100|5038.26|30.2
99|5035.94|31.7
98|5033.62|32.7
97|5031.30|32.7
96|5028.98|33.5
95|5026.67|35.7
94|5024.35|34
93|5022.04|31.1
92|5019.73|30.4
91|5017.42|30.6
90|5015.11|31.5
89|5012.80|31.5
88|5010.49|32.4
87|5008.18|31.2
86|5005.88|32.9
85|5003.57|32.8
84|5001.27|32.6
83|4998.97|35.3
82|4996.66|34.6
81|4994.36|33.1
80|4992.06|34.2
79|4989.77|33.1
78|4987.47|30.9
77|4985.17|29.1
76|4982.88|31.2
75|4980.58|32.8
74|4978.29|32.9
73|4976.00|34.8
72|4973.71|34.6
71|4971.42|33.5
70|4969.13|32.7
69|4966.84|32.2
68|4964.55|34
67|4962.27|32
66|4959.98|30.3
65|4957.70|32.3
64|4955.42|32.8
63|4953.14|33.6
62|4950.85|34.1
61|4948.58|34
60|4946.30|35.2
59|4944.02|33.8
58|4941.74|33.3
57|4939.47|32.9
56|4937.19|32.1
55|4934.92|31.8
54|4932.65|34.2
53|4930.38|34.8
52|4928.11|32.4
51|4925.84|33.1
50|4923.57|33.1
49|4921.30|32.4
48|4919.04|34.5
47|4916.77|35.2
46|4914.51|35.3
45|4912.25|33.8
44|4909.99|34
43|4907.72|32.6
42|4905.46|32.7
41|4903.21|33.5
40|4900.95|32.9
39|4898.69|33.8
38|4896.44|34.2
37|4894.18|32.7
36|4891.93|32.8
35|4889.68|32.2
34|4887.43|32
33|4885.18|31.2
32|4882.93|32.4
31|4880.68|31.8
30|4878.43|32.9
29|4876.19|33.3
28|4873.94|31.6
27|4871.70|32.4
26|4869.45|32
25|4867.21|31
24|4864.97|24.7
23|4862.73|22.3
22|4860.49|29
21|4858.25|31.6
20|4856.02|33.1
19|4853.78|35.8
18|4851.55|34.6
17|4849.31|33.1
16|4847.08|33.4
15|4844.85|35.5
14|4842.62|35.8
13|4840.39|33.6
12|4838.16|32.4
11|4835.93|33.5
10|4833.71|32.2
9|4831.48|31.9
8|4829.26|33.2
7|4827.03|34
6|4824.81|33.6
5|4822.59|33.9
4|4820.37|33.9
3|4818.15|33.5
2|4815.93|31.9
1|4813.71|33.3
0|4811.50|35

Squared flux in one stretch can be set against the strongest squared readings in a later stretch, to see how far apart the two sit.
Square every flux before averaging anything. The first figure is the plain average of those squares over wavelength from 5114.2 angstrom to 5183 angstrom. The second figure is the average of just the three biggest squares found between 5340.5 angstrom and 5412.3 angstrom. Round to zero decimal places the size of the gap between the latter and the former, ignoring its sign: 132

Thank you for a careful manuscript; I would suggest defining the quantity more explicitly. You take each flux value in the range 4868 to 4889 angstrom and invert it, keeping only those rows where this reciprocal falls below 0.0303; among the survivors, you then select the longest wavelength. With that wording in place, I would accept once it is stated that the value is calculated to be 4876.19 angstrom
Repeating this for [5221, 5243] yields 5241.80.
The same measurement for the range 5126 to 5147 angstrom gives 5139.02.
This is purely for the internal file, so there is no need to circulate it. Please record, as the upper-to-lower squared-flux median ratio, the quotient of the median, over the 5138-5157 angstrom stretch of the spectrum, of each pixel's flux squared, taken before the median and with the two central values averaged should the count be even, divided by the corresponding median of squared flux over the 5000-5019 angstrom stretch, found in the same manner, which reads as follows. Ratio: 1.05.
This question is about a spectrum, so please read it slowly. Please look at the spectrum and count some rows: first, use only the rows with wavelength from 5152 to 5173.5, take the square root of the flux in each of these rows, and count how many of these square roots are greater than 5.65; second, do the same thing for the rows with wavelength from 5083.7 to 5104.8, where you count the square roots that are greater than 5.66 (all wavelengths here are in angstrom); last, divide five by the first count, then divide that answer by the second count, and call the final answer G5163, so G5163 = 0.18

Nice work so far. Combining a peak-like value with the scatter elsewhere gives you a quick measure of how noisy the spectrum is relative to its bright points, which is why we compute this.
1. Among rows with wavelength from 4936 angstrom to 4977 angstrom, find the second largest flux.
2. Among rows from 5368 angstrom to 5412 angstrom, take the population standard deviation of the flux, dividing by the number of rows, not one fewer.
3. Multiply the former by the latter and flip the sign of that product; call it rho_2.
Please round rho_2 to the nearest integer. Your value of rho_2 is -37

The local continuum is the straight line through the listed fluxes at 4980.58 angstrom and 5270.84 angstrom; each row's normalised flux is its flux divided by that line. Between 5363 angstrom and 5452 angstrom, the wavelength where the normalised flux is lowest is 5373.78 angstrom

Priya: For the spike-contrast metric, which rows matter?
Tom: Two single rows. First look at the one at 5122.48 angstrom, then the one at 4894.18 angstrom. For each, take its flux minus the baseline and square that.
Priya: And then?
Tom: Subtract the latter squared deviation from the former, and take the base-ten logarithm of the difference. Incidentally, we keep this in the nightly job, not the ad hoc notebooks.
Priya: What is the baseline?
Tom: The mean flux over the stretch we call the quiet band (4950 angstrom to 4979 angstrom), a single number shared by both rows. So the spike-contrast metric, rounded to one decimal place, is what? -0.4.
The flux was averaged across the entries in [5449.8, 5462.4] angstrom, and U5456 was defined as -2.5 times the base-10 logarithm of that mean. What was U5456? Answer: -3.75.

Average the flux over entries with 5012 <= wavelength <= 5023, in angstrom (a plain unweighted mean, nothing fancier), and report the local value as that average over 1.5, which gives 20.7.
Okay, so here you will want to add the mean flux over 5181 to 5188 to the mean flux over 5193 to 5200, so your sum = 60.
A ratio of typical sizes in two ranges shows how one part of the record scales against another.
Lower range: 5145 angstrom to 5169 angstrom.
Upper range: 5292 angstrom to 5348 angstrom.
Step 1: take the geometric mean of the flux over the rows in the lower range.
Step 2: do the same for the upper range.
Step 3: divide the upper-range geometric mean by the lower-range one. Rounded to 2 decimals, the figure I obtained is 1.03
